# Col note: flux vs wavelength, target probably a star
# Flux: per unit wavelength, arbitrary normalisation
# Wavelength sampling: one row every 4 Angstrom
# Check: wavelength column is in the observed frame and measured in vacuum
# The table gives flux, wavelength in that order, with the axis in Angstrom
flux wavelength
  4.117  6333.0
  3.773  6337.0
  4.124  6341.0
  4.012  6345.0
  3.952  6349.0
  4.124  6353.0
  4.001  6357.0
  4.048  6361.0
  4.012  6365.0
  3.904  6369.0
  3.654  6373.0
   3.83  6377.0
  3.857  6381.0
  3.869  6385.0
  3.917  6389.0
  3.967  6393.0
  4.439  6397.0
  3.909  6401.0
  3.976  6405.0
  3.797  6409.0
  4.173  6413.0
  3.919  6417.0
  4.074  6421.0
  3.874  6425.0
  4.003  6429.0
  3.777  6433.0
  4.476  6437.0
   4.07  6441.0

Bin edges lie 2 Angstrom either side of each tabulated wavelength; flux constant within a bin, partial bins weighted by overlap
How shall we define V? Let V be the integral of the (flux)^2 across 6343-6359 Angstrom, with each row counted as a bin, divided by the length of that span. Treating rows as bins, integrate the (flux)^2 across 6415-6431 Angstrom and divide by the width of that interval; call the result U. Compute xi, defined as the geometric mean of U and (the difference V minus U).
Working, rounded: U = 15.7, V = 16.2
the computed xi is 2.6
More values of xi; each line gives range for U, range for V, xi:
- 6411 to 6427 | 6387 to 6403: 2.6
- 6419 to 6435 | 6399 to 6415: 2.0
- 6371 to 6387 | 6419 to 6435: 3.8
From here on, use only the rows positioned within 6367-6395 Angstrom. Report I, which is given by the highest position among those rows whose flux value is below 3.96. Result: 6389.0 Angstrom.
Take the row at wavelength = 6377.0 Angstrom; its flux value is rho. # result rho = 3.83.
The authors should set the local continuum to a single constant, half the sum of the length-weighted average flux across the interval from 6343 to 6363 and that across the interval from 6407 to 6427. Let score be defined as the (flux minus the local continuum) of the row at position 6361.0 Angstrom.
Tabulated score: 0.05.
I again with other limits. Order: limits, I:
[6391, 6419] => 6417.0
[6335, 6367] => 6349.0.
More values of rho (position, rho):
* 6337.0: 3.773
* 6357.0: 4.001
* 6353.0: 4.124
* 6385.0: 3.869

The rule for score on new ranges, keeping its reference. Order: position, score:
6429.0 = 0.01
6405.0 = -0.02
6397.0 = 0.44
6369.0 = -0.09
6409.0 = -0.20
